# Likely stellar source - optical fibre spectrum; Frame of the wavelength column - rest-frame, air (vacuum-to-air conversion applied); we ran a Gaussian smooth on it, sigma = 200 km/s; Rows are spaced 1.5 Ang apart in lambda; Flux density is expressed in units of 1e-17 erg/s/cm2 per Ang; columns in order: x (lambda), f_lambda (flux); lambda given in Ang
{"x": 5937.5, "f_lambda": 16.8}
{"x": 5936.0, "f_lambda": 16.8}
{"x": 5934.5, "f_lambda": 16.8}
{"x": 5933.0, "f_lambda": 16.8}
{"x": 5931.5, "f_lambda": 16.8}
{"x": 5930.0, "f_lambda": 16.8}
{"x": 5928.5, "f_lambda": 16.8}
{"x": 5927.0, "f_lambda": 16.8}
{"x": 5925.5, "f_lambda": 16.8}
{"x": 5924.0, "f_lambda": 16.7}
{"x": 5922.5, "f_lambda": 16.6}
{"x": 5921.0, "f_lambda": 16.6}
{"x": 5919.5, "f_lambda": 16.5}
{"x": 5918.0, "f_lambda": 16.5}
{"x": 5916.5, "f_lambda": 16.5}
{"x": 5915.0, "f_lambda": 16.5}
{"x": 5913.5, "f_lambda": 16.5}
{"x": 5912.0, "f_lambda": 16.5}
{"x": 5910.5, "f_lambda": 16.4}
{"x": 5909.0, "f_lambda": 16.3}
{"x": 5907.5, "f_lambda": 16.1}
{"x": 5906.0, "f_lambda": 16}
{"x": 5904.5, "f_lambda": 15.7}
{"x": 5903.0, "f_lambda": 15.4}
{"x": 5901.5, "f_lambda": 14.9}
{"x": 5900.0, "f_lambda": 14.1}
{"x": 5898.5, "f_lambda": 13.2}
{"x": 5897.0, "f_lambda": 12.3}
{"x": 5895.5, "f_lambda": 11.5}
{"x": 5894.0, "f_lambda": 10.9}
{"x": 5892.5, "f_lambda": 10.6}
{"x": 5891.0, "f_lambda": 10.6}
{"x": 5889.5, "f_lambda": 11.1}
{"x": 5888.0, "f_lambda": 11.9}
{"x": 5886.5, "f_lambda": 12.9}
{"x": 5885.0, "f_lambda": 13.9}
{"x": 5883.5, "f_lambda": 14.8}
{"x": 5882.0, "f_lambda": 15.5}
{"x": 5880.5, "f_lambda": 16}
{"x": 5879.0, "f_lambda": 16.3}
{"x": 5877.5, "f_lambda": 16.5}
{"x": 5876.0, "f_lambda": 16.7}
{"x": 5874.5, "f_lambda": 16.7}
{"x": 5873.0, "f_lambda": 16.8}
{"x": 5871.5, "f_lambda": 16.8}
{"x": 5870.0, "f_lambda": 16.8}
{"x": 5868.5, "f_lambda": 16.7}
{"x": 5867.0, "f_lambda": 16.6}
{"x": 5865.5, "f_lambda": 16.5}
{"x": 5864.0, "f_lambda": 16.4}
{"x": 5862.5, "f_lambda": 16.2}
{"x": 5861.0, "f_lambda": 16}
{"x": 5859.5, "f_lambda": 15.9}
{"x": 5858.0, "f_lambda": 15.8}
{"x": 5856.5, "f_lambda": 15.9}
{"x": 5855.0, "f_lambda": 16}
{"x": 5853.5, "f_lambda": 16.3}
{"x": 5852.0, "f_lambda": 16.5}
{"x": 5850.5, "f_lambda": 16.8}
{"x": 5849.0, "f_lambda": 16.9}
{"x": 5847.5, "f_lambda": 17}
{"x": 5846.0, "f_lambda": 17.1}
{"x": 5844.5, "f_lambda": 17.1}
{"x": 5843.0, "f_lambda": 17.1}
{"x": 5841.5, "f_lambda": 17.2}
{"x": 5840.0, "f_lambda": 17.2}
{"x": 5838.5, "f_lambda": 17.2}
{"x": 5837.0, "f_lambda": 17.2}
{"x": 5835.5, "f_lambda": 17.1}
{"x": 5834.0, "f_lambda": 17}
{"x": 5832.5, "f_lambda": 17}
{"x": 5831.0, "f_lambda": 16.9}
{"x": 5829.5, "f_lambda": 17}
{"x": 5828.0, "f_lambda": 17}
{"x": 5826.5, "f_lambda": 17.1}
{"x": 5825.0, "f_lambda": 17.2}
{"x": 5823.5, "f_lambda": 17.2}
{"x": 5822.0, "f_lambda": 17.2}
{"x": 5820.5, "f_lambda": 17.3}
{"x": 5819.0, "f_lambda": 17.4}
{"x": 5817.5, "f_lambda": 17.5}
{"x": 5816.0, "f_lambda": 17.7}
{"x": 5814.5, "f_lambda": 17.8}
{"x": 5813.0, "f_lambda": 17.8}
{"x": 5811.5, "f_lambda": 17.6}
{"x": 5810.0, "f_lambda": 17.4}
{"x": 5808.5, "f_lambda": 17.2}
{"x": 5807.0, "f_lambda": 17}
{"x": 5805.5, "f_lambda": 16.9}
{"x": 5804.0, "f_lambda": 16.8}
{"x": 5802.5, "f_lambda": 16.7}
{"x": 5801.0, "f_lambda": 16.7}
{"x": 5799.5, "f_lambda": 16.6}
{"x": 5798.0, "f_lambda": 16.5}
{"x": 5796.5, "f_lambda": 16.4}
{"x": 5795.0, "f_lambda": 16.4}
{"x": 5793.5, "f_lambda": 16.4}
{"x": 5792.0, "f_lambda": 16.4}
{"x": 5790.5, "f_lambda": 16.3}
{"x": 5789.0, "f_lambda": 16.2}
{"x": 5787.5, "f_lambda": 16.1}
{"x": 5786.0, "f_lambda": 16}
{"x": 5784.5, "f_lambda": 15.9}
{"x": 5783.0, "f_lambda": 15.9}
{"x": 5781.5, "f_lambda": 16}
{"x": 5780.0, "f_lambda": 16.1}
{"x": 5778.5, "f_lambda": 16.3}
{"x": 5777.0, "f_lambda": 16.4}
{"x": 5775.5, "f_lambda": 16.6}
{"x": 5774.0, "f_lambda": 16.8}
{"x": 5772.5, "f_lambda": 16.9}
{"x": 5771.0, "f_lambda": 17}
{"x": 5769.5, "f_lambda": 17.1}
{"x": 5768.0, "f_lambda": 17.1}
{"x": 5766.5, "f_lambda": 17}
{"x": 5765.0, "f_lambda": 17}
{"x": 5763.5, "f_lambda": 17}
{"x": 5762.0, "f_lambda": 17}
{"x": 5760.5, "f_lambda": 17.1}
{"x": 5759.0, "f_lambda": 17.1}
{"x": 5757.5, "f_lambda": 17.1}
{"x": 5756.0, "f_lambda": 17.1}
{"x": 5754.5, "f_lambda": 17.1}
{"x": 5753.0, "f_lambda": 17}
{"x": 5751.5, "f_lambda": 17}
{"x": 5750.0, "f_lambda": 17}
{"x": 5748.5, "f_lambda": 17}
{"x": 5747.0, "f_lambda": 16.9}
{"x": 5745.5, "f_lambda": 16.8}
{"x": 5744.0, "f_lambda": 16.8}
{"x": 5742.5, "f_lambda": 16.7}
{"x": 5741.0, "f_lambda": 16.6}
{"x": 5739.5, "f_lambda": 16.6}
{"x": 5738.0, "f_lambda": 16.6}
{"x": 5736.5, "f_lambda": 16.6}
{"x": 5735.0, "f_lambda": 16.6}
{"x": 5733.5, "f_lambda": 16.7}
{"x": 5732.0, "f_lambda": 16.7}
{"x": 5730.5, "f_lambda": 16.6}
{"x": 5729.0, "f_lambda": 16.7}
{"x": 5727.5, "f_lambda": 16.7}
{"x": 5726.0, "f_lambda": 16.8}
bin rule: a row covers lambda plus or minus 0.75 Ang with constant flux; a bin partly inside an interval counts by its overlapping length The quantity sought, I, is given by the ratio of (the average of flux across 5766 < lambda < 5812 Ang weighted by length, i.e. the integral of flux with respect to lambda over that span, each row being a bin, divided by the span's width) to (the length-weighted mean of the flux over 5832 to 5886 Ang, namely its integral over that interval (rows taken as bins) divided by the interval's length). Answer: 1.01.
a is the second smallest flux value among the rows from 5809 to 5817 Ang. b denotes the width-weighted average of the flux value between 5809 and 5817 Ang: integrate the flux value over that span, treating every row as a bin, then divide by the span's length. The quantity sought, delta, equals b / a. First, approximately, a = 17.6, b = 17.6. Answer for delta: 1.00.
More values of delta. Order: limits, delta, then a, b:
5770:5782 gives 1.03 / 16.1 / 16.5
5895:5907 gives 1.16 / 12.3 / 14.2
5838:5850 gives 1.01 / 17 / 17.1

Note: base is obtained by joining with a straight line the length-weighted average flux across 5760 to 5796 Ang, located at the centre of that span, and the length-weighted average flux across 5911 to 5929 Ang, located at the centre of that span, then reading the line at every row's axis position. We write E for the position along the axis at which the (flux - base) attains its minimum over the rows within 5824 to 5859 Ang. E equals 5858.0 Ang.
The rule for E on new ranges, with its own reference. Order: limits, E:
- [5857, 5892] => 5891.0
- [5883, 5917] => 5892.5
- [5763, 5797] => 5784.5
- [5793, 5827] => 5796.5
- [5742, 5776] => 5775.5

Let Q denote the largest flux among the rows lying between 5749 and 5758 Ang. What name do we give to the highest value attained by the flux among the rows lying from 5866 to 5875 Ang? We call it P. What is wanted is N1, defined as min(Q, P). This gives 16.80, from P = 16.8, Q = 17.1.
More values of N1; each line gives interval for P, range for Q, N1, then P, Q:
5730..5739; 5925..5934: 16.70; 16.7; 16.8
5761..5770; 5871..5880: 16.80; 17.1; 16.8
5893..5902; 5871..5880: 14.90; 14.9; 16.8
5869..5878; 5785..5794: 16.40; 16.8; 16.4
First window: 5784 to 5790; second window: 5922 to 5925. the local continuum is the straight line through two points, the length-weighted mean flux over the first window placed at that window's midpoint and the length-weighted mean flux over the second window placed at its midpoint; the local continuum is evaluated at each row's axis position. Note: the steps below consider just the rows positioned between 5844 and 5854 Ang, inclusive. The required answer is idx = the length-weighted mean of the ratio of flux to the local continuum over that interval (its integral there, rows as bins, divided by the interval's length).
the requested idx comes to 1.029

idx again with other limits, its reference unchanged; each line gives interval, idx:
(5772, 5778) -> 1.040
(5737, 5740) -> 1.047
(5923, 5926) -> 1.004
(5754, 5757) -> 1.074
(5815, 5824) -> 1.073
